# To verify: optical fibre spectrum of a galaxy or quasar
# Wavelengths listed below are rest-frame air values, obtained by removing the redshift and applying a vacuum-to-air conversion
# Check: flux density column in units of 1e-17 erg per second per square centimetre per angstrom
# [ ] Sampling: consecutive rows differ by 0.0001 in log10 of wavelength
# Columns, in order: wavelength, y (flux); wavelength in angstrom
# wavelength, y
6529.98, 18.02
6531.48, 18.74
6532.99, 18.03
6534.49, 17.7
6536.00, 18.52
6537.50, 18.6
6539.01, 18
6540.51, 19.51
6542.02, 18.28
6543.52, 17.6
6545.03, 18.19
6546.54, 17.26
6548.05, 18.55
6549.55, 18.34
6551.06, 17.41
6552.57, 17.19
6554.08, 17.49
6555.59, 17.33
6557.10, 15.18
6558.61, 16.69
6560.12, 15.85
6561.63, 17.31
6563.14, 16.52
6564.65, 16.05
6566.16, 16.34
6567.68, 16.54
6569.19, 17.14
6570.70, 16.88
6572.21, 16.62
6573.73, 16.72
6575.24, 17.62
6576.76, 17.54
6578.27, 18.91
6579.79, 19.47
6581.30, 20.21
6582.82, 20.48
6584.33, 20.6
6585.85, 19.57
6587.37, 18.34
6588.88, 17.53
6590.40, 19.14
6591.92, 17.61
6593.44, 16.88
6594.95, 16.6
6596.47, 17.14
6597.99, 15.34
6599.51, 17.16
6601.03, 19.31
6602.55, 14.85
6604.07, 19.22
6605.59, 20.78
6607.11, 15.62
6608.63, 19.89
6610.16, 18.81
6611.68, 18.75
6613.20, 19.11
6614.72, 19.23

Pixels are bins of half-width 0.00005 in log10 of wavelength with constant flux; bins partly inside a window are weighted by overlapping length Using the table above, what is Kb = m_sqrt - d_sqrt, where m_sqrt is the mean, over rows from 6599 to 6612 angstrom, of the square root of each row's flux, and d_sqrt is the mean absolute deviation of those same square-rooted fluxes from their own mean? 4.08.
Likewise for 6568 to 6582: 4.10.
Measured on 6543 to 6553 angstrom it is 4.16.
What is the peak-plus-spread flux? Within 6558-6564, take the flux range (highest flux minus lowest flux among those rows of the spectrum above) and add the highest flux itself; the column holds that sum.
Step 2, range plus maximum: 19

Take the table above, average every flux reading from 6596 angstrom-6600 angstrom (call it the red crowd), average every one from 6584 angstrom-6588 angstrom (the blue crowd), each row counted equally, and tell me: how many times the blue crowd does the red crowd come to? 0.85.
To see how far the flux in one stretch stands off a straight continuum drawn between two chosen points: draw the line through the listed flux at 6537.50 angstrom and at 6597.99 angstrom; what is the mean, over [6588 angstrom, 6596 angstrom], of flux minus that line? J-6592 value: 1.9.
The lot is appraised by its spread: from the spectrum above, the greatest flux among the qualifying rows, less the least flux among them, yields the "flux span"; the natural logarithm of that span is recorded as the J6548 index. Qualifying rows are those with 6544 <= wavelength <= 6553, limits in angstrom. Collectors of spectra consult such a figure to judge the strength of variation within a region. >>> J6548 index 0.3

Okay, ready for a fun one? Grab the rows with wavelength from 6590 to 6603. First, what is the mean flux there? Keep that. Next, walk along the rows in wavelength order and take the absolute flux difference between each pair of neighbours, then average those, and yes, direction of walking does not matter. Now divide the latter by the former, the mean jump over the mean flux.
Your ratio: 0.10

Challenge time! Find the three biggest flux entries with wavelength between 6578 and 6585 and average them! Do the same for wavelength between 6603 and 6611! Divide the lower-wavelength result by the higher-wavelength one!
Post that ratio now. 1.02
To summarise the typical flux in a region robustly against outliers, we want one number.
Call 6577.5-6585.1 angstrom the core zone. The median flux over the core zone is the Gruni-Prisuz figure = 20.2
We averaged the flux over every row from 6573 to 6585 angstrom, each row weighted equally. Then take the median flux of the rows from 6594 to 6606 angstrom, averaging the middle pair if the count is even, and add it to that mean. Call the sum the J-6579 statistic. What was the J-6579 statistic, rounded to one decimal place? 36.1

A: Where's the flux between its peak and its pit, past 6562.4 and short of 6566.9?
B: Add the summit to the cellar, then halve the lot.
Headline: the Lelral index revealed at 16.3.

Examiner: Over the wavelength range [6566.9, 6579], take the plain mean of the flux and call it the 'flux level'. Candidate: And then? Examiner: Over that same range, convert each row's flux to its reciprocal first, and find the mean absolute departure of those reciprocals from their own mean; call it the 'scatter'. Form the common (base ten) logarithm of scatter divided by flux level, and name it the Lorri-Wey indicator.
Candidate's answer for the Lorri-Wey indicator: -3.96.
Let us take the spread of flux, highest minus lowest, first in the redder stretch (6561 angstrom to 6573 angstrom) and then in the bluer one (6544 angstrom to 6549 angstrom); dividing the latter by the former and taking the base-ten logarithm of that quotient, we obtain 0.0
